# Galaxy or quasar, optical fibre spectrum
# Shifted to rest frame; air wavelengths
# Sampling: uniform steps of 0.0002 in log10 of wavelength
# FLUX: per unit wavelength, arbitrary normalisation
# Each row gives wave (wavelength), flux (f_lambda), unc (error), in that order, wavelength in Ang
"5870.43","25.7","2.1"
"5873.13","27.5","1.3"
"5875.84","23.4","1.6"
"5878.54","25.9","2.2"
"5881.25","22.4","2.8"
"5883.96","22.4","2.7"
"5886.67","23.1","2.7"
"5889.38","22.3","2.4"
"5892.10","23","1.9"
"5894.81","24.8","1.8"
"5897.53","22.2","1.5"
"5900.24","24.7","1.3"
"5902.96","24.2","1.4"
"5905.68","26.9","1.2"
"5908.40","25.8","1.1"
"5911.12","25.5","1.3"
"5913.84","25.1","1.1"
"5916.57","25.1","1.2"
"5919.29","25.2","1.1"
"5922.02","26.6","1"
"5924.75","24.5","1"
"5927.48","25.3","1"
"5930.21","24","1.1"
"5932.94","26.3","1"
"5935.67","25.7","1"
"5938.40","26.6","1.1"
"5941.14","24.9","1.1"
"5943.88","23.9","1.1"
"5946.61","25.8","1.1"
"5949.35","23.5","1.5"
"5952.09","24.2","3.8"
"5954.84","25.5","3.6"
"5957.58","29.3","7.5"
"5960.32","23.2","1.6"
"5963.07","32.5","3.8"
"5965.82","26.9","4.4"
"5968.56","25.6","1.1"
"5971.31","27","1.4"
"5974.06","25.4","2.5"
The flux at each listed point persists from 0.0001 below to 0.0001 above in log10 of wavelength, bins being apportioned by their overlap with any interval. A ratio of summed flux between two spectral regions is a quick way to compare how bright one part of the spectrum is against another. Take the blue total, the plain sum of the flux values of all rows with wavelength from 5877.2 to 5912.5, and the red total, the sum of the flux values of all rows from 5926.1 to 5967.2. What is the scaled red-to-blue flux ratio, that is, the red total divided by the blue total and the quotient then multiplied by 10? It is 12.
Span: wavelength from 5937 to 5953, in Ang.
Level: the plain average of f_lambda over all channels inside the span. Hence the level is 24.8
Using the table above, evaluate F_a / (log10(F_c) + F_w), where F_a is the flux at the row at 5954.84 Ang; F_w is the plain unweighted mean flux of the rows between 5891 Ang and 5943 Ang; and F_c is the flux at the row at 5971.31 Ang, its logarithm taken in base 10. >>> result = 0.96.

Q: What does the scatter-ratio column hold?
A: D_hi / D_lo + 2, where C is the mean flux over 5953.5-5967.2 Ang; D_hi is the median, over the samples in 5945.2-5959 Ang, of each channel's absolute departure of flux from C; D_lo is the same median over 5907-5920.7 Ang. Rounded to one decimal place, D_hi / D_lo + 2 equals 2.9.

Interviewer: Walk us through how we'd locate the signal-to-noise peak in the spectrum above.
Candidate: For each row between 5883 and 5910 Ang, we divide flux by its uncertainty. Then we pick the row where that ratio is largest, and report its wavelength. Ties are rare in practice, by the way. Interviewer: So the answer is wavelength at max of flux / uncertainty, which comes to 5908.40 Ang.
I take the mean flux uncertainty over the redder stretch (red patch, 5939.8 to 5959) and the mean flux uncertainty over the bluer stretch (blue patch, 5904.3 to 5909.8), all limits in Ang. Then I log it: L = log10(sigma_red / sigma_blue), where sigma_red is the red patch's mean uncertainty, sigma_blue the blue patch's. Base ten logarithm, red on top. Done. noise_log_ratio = 0.39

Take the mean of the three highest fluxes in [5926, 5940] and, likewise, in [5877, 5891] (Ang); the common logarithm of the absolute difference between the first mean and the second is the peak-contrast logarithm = 0.38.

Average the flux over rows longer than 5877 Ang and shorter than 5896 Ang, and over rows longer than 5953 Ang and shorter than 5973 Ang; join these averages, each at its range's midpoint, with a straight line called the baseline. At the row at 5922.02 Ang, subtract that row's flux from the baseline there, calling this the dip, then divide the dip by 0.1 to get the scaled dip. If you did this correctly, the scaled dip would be -15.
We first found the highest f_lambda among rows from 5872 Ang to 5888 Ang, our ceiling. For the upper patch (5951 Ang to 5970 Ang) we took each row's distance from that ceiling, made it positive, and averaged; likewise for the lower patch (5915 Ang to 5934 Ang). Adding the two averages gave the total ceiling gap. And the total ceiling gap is 4.9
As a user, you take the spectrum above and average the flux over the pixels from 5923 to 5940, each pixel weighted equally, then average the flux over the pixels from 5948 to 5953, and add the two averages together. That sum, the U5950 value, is 49.2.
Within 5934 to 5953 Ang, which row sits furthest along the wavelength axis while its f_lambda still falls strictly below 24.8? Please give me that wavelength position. 5952.09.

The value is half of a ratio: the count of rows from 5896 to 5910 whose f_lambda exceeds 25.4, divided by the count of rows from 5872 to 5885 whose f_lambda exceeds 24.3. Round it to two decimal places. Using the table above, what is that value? 0.50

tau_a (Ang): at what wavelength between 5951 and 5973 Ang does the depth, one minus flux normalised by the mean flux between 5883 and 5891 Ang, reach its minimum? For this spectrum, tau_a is 5963.07 Ang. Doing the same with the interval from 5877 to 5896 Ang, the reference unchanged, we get 5878.54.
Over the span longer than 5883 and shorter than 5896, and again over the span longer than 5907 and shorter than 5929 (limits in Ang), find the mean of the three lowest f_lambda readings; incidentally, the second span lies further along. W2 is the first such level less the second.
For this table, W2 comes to -2.3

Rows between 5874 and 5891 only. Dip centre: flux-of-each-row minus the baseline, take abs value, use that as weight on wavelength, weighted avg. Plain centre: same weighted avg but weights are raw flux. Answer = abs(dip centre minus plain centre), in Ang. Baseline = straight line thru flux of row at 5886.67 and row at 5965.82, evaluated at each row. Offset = 1.9 Ang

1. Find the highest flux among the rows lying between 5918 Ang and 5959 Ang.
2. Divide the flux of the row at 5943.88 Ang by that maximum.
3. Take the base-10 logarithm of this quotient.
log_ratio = -0.09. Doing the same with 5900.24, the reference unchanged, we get -0.07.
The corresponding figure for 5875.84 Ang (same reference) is -0.10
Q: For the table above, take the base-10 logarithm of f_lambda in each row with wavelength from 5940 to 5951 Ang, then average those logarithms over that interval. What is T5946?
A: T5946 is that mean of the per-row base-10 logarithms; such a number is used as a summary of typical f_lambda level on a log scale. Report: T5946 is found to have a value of 1.39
